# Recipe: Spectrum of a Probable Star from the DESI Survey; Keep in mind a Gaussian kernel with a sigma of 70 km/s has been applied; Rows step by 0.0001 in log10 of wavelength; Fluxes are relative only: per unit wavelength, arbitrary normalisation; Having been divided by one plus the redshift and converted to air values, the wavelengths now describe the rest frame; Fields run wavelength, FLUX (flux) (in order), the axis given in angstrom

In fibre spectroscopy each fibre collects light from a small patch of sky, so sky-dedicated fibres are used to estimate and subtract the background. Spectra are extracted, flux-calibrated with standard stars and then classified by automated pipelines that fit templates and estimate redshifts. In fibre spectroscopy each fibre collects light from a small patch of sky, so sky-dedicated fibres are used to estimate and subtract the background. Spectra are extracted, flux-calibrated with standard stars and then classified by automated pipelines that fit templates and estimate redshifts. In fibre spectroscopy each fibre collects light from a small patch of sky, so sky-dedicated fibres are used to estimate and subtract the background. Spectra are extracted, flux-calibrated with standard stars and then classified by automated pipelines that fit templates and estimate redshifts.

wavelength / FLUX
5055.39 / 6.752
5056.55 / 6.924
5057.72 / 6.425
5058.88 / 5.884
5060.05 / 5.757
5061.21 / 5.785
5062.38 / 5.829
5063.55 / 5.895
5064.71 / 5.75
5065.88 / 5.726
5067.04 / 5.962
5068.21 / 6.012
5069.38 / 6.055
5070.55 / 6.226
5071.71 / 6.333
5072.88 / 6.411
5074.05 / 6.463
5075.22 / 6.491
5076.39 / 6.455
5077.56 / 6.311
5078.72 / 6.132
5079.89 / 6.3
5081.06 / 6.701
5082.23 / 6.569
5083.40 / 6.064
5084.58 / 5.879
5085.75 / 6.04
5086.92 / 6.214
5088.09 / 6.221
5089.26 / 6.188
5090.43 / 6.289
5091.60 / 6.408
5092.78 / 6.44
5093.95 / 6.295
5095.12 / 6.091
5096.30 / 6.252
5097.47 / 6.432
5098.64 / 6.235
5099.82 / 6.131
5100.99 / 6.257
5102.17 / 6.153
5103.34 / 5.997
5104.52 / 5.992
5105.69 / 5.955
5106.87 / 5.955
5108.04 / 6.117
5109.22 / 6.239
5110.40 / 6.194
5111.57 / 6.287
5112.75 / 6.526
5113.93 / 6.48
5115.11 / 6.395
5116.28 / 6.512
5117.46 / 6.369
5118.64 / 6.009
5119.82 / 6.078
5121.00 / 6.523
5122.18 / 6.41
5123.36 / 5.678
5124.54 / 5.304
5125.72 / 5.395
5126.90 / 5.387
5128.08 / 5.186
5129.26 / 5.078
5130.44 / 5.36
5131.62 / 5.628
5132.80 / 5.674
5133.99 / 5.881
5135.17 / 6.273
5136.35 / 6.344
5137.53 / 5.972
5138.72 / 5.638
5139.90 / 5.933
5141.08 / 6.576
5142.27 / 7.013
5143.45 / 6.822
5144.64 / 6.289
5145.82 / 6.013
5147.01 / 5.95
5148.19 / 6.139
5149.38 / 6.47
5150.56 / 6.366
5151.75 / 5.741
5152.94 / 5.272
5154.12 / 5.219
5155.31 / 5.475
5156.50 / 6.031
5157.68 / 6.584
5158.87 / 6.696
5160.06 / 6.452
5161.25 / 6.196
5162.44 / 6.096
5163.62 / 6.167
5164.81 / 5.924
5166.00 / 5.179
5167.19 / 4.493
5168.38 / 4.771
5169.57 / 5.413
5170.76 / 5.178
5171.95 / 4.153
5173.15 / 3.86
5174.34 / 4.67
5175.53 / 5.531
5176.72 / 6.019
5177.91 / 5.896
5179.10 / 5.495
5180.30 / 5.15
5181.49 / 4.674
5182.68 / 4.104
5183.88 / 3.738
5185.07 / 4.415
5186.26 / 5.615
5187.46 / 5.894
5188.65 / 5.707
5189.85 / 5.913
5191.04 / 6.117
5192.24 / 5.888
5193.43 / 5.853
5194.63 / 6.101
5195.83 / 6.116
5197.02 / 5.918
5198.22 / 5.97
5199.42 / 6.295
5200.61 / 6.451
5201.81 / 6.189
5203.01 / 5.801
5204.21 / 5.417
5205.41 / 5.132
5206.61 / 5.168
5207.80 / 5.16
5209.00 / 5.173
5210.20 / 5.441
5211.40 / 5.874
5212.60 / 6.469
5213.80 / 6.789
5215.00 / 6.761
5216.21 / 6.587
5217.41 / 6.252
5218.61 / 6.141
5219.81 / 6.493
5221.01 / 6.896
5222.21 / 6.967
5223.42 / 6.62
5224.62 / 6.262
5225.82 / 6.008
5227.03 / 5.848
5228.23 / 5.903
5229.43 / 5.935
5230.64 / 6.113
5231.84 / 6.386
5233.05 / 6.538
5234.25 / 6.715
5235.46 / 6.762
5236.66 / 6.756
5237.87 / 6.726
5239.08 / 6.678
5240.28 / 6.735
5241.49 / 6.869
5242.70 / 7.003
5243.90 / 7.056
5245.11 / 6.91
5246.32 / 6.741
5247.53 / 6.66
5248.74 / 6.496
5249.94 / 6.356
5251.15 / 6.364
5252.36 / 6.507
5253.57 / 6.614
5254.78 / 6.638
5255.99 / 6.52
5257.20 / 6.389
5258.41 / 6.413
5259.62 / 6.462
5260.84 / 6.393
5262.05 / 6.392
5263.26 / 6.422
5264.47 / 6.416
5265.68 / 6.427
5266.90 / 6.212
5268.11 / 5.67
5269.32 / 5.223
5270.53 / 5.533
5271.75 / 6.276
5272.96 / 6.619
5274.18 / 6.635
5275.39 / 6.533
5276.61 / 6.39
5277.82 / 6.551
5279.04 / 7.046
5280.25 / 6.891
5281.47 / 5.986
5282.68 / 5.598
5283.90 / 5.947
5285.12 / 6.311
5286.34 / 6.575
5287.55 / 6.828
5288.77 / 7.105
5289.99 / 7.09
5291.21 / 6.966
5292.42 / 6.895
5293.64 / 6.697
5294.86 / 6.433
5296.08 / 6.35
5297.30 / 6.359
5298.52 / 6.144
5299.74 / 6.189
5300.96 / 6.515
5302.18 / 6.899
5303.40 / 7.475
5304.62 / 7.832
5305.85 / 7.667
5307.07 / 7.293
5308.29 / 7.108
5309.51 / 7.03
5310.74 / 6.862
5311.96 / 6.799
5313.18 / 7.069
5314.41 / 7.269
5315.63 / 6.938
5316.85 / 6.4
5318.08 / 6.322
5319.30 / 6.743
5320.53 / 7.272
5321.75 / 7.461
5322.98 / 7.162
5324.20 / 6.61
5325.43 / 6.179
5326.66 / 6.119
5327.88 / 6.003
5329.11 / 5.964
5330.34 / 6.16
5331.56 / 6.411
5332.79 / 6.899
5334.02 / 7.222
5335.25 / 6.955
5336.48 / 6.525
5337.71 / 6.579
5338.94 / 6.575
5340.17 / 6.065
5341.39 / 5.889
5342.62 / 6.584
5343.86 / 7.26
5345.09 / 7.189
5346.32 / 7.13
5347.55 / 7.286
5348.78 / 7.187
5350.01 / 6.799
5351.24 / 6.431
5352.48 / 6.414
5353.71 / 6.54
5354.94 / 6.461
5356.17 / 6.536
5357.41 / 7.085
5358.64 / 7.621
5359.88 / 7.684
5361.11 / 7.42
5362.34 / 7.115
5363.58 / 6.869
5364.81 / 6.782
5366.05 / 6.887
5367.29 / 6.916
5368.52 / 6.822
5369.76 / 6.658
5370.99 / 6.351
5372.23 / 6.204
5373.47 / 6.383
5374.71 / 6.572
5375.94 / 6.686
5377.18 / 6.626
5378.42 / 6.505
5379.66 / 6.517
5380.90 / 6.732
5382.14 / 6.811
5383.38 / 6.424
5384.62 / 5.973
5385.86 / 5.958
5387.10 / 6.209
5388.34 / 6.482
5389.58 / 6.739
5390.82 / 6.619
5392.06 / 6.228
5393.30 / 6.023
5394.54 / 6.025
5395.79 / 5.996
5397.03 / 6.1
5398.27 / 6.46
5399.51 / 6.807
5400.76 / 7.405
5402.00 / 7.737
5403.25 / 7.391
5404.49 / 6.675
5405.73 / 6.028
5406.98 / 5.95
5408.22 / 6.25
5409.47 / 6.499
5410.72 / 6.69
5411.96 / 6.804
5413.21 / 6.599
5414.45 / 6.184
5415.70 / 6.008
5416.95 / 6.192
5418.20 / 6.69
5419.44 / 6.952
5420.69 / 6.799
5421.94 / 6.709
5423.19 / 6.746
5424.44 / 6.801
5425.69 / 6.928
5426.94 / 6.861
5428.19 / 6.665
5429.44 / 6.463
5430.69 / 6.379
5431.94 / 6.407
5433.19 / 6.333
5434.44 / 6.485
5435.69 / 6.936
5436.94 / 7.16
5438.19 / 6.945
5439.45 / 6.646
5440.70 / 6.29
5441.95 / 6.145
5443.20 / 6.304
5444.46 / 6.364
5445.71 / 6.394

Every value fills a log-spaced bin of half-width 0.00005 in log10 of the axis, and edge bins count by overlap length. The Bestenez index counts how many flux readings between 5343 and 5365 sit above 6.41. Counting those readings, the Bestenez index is 18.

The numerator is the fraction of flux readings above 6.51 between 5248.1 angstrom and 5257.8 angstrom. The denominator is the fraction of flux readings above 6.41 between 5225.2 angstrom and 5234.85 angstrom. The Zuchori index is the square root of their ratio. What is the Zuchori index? 1.2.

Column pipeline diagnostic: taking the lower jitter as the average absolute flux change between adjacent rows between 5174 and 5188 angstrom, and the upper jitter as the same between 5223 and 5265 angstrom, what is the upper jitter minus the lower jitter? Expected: -0.42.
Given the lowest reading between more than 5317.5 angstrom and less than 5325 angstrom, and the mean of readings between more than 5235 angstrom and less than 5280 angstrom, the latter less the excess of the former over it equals 6.7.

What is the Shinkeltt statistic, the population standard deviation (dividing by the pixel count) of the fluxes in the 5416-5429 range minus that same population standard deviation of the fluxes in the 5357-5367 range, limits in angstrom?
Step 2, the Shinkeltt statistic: -0.13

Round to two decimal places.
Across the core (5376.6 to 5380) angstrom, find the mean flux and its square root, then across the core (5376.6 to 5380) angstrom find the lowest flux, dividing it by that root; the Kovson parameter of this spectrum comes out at 2.54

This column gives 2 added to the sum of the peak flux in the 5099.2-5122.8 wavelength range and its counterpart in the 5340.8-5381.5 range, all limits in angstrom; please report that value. 16.2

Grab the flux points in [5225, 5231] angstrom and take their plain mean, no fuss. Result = 5.96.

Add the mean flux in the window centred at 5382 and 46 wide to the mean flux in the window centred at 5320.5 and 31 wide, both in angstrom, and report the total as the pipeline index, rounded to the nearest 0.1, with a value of 13.4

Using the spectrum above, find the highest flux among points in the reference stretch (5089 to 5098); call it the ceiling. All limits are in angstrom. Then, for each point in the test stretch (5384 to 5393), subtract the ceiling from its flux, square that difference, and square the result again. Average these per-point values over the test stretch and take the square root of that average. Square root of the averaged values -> 0.13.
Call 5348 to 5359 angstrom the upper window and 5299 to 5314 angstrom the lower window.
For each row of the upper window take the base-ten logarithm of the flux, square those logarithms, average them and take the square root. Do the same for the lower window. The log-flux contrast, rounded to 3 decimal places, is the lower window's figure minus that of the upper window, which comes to 0.017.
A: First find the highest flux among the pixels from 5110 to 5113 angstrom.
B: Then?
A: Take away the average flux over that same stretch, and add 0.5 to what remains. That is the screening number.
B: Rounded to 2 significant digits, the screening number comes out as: 0.69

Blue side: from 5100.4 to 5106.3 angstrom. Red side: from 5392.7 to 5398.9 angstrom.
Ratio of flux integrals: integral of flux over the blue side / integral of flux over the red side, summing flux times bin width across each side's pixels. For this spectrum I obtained 0.94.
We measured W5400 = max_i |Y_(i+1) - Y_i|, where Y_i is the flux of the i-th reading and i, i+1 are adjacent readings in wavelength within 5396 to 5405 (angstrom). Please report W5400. 0.72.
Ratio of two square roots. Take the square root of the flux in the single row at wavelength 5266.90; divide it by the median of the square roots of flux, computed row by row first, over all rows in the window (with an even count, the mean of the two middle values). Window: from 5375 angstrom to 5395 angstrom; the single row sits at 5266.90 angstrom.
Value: 0.98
